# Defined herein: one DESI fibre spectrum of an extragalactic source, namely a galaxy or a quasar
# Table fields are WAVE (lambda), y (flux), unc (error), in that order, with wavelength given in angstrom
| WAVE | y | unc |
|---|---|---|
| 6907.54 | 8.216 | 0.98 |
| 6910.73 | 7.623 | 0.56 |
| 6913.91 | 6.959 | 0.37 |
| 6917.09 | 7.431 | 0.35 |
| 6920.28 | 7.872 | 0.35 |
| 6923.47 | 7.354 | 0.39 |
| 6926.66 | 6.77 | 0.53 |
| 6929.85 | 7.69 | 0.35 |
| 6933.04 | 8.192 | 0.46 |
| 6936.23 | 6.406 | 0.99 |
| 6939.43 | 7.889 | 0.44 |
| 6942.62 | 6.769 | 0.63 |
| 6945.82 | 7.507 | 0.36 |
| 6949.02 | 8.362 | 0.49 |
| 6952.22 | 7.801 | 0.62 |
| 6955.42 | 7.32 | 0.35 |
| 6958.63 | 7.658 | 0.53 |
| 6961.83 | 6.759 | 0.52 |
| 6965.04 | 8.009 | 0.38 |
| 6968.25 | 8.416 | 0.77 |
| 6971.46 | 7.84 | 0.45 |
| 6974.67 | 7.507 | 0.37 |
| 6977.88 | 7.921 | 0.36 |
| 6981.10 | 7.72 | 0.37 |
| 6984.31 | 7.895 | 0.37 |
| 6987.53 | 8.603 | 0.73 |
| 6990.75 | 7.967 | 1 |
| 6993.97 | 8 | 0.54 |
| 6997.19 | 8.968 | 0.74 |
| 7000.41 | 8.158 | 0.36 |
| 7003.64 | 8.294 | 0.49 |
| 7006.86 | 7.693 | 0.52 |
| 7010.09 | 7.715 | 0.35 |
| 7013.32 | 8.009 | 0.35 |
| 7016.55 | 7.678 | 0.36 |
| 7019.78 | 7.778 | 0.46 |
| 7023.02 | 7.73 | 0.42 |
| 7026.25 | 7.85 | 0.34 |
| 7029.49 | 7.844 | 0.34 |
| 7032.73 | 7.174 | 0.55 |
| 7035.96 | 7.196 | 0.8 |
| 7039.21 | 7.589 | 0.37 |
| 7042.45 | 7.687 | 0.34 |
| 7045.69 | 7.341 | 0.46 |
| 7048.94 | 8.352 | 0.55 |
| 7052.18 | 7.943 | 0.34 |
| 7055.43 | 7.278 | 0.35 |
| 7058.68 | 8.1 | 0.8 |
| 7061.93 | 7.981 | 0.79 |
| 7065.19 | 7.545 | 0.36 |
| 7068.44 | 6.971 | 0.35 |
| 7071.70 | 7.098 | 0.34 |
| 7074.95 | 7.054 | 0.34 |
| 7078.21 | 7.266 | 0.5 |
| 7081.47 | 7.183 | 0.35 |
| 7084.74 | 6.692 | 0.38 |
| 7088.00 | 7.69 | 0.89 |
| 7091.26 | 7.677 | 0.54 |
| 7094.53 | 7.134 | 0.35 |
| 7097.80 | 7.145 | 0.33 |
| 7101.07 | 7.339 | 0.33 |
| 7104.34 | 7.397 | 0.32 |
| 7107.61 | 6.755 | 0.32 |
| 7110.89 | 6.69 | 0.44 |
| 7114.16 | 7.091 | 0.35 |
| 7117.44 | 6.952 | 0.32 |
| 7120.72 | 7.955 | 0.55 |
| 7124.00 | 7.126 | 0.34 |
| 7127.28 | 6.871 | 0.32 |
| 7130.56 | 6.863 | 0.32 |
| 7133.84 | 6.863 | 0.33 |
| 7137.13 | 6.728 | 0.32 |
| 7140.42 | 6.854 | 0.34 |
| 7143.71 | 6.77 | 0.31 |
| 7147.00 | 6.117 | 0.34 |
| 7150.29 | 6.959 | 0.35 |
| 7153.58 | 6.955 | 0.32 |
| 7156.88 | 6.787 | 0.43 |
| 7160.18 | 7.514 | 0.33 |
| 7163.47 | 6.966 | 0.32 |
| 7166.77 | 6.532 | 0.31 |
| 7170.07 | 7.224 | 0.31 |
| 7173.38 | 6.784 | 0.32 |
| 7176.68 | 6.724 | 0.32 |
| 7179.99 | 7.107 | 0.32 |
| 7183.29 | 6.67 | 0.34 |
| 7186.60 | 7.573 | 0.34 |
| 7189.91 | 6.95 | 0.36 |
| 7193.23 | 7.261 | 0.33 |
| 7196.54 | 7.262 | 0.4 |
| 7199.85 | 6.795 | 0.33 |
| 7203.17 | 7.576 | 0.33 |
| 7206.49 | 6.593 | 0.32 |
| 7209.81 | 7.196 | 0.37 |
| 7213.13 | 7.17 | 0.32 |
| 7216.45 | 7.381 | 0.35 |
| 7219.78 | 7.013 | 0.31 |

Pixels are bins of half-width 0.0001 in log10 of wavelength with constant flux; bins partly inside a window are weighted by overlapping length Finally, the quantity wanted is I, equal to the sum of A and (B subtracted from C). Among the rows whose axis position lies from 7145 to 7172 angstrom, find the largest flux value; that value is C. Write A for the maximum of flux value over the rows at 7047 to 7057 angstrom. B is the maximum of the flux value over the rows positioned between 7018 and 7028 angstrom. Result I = 8.02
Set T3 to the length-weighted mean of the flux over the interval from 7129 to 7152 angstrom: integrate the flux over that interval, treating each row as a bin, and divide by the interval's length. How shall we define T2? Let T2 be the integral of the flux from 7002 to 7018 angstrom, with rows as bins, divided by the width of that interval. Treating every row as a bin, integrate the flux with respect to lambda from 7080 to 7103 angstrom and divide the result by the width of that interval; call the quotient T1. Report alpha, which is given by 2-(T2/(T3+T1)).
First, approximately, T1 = 7.3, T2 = 7.9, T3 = 6.74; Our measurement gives 1.44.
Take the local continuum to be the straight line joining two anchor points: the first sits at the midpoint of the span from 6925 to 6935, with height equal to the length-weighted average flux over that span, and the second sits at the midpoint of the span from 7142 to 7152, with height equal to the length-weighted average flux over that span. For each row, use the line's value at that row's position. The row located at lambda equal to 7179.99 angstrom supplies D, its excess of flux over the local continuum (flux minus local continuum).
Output 0.6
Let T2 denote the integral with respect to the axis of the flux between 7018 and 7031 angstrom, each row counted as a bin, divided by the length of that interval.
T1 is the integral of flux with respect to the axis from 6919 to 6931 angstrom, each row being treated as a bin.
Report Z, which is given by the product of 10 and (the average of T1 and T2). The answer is 483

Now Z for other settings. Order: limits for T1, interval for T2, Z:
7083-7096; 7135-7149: 508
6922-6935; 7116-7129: 522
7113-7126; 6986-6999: 515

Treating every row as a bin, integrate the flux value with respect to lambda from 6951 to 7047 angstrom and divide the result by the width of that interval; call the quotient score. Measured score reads 7.8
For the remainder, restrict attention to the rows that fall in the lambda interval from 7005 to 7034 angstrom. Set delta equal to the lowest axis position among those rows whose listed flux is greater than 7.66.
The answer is 7006.86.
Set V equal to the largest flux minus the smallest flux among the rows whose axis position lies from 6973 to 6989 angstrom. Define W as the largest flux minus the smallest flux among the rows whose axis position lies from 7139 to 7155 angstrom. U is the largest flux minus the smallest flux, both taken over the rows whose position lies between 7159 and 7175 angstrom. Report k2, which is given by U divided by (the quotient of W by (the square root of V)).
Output 1.2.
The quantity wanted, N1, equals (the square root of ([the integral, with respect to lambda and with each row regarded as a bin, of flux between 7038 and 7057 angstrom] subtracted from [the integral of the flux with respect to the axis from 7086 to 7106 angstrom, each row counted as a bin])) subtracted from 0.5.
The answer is -0.6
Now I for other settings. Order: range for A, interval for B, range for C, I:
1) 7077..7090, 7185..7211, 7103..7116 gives 7.51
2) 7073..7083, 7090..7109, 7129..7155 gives 6.55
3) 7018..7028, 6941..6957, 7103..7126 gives 7.44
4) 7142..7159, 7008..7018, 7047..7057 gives 7.30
